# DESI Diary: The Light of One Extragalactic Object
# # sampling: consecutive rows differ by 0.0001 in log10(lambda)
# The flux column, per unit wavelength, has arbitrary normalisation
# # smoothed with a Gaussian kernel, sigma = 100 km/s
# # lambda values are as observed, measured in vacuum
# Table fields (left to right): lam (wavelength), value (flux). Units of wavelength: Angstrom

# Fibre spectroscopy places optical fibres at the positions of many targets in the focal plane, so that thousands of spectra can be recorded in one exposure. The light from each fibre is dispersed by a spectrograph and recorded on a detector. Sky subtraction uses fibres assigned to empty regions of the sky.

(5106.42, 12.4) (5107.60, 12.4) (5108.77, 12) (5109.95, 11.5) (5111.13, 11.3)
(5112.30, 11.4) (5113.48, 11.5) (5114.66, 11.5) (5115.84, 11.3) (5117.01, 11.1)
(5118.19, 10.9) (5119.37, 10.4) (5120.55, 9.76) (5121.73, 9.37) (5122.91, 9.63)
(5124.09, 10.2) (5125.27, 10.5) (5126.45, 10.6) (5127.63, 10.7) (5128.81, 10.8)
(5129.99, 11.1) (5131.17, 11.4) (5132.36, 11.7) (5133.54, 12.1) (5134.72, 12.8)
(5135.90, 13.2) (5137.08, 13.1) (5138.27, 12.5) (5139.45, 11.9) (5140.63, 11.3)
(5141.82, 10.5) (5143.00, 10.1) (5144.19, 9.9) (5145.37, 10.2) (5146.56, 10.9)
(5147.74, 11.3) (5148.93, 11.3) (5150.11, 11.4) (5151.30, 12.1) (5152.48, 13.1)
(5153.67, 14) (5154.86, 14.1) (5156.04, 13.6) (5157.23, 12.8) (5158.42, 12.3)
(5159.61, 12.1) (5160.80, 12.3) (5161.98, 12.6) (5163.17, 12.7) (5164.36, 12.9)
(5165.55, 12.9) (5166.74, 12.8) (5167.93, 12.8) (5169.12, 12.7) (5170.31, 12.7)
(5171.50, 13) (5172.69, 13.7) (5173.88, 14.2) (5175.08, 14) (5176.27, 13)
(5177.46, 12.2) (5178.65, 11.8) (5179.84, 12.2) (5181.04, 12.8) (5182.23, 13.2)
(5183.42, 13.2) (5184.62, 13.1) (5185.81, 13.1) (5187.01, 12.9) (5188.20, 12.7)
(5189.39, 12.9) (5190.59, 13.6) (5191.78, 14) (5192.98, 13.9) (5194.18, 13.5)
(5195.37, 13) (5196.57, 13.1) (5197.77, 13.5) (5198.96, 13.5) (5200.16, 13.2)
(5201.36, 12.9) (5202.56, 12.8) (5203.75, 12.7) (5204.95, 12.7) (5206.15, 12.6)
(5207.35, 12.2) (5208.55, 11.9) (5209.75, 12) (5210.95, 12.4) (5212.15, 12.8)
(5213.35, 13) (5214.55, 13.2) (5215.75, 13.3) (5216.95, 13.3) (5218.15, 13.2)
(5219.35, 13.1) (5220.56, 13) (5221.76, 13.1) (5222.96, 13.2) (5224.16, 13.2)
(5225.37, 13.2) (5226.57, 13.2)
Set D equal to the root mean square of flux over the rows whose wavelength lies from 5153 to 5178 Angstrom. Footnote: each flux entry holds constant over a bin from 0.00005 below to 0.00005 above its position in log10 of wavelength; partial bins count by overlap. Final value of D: 13.0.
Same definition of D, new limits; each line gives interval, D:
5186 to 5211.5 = 13.0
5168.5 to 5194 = 13.1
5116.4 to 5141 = 11.2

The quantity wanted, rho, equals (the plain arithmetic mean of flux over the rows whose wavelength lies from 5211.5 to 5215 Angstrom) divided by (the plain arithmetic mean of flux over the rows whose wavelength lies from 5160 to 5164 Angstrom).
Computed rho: 1.04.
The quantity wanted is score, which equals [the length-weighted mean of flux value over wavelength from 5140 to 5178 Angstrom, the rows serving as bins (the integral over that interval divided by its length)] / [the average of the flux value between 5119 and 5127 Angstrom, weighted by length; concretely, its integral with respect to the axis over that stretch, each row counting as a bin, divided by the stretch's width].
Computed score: 1.23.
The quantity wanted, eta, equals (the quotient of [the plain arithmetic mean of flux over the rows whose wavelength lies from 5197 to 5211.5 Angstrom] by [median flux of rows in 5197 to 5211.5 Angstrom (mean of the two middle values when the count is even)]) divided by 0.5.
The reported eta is 2.000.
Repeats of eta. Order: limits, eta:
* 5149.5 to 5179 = 2.011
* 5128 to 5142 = 2.011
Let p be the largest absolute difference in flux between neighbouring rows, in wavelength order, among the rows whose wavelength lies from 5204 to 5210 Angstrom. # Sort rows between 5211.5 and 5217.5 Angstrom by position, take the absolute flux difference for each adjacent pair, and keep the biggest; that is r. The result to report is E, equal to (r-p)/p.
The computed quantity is -0.5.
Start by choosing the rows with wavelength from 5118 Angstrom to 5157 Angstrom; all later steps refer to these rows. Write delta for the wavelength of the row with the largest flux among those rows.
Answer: 5154.86 Angstrom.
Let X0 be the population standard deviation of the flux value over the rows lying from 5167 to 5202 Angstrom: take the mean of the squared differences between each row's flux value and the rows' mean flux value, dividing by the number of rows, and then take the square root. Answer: 0.5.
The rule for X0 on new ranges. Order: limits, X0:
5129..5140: 0.7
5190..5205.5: 0.4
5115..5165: 1.2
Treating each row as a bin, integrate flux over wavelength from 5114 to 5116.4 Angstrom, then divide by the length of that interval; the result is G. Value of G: 11.4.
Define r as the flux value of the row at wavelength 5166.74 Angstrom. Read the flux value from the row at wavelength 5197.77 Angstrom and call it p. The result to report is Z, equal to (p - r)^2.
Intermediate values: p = 13.5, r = 12.8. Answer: 0.5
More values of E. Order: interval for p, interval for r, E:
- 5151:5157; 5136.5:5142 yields -0.2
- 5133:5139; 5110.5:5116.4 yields -0.7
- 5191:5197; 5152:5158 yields 0.8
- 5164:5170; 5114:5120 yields 4.0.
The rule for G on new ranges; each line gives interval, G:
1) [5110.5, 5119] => 11.3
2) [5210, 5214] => 12.7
